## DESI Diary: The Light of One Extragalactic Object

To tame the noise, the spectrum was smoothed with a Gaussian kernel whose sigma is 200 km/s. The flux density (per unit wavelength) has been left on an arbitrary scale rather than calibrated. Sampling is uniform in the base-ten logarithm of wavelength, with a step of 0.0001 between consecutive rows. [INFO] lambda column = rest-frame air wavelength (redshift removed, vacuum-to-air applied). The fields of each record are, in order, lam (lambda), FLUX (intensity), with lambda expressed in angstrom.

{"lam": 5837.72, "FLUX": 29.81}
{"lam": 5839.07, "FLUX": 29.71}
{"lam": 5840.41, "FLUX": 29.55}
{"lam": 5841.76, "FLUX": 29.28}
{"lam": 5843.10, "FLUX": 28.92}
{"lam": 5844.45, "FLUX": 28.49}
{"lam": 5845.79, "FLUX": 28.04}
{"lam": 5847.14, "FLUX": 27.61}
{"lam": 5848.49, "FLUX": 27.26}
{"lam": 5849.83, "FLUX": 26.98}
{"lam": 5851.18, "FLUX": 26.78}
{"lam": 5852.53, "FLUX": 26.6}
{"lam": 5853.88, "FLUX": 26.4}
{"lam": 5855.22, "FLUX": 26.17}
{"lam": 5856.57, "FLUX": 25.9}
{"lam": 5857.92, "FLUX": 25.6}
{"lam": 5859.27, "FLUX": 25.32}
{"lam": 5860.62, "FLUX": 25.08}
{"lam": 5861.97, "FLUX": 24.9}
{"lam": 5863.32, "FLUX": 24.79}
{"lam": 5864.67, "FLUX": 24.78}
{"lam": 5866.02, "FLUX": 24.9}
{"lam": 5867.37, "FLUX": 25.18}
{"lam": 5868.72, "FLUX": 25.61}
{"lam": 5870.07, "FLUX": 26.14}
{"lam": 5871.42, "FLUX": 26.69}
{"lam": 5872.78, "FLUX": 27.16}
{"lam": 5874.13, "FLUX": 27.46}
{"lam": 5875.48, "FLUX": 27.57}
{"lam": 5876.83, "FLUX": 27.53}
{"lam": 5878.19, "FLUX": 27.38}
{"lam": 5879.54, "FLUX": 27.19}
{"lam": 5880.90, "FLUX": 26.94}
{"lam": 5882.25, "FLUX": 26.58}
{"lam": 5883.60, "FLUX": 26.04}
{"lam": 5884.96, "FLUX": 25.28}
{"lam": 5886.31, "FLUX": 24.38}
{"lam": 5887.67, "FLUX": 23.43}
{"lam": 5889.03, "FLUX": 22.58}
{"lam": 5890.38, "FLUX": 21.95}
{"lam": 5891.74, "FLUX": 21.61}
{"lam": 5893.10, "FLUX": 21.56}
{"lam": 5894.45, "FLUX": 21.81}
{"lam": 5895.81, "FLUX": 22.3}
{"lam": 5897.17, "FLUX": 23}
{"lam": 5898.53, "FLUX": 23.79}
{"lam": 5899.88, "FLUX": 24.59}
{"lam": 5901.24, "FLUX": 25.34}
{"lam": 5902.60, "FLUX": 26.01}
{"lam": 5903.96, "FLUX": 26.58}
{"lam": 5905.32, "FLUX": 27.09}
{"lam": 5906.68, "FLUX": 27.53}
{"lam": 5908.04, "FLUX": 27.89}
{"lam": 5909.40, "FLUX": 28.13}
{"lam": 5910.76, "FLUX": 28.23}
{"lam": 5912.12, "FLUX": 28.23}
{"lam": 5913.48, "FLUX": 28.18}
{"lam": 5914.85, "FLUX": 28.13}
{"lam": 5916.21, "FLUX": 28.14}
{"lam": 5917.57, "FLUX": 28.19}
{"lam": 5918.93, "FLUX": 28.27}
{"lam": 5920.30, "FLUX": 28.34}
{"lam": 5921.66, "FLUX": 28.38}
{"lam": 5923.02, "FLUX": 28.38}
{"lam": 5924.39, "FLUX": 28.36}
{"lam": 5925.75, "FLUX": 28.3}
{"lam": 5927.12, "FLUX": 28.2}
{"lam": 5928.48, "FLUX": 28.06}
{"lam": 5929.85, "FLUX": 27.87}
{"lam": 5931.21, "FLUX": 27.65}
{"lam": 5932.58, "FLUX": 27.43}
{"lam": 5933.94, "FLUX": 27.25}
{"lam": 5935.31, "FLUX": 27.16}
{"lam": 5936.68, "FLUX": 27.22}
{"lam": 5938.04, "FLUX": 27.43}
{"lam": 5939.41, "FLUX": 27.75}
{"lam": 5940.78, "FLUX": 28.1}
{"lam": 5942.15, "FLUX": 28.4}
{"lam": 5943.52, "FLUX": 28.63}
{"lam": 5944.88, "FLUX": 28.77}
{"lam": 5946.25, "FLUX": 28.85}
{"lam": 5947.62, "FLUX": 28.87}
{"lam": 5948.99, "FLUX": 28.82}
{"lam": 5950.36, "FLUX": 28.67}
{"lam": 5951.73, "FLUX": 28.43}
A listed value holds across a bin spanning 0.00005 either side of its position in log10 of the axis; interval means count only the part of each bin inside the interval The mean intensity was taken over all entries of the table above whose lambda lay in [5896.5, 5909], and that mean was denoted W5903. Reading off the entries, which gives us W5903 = 25.8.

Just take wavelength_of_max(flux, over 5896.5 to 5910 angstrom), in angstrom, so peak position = 5909.40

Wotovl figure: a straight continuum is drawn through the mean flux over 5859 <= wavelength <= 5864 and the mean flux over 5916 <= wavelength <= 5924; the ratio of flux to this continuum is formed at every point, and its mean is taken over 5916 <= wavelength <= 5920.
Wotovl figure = 1.00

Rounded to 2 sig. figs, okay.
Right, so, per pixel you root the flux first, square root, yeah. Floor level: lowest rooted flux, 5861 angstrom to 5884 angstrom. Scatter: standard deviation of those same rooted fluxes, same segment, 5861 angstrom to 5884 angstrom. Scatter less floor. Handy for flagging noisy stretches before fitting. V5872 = -4.9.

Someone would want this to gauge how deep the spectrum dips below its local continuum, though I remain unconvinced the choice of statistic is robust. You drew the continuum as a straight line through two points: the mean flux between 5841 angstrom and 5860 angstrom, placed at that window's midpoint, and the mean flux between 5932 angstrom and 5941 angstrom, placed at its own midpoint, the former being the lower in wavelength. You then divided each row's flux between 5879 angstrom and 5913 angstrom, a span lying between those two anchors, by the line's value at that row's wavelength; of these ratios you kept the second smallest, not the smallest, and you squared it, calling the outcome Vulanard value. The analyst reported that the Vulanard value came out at 0.628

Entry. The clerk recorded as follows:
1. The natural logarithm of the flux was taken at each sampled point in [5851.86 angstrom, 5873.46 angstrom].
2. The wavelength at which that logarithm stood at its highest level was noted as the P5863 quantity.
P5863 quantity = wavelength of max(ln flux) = 5872.78 angstrom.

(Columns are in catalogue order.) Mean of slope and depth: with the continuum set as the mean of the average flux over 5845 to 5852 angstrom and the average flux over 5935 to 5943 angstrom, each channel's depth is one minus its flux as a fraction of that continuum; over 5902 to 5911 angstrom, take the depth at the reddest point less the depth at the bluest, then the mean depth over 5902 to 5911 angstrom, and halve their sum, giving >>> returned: -0.04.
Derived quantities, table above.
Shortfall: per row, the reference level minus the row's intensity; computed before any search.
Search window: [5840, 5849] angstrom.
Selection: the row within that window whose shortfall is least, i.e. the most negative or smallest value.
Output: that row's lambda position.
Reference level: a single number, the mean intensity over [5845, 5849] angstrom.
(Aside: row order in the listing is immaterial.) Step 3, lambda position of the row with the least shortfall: 5840.41 angstrom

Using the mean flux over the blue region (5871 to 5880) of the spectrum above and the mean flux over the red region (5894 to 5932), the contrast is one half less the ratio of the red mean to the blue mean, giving -0.49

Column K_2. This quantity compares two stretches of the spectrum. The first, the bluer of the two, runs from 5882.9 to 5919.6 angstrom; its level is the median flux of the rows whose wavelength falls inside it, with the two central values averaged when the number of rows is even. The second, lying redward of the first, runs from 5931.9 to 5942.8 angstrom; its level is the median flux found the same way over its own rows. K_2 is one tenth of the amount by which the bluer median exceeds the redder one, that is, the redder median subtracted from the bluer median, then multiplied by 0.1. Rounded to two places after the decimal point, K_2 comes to -0.14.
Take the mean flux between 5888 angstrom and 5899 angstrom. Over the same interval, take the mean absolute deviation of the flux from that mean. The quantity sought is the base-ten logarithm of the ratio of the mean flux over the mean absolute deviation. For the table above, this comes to 1.57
